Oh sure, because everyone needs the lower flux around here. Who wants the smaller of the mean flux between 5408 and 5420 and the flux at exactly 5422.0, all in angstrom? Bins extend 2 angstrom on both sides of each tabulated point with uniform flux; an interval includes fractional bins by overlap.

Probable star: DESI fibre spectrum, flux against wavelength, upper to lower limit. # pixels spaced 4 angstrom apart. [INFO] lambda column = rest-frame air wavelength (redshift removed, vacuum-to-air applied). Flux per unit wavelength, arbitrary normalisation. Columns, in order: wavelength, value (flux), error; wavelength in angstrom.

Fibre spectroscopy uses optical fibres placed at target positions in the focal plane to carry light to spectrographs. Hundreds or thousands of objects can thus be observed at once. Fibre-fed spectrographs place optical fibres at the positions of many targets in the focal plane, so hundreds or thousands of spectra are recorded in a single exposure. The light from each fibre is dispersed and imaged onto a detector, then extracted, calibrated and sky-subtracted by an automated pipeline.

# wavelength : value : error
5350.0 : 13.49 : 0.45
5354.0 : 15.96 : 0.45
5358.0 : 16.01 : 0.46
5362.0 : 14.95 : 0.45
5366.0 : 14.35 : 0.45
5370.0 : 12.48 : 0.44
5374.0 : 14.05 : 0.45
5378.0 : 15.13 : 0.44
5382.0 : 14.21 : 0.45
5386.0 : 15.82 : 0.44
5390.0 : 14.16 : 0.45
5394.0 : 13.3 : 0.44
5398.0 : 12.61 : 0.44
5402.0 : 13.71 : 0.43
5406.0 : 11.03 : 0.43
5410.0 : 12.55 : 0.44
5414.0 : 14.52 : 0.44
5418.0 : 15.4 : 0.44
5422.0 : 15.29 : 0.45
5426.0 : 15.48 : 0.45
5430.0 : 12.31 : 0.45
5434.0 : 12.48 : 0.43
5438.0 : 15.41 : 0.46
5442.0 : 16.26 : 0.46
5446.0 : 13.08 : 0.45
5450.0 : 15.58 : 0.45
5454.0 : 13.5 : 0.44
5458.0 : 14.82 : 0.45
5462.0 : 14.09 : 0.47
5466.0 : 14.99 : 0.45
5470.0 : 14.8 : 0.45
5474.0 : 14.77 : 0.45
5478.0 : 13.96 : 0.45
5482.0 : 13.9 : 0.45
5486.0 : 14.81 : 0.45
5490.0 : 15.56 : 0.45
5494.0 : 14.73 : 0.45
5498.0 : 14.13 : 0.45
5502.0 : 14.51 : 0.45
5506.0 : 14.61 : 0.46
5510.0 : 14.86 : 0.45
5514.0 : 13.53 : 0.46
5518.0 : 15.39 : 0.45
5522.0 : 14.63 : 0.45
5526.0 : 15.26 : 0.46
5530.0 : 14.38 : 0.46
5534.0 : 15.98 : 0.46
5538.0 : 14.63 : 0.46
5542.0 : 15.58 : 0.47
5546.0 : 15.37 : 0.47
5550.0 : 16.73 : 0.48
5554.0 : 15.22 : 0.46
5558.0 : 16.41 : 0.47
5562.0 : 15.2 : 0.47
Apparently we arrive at 14.2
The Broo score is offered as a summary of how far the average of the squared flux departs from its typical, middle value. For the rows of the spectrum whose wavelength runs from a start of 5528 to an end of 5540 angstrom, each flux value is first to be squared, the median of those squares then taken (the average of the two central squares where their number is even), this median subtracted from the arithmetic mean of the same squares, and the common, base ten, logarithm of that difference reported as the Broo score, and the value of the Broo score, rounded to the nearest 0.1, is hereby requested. 1.1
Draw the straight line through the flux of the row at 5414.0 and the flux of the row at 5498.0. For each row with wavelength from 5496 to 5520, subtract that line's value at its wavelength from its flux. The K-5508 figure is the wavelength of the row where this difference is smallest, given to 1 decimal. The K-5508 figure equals 5514.0 angstrom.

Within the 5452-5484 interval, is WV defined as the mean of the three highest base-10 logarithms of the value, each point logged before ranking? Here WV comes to 1.17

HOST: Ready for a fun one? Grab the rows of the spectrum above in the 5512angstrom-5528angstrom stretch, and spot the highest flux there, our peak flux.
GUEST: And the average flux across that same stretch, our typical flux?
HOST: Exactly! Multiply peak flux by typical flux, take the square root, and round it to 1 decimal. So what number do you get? 15.0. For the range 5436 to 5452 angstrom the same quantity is 15.7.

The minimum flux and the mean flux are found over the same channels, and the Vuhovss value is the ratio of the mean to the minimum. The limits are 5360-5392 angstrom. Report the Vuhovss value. 1.15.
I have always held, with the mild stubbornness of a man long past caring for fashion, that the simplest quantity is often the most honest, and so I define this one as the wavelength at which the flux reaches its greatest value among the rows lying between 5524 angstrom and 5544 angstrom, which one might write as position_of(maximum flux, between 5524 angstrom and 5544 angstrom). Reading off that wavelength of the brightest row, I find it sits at 5534.0 angstrom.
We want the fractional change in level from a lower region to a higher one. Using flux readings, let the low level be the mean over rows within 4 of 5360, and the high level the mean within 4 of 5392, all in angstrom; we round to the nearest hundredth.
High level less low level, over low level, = -0.11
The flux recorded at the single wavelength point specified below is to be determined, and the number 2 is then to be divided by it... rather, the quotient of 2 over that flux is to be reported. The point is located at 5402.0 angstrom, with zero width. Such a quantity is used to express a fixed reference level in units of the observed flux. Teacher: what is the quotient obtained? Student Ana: 0.146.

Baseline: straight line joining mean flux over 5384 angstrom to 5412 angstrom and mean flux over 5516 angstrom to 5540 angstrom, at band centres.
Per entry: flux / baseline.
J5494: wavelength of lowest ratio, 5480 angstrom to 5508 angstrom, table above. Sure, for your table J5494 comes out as 5482.0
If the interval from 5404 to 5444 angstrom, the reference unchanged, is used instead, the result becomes 5406.0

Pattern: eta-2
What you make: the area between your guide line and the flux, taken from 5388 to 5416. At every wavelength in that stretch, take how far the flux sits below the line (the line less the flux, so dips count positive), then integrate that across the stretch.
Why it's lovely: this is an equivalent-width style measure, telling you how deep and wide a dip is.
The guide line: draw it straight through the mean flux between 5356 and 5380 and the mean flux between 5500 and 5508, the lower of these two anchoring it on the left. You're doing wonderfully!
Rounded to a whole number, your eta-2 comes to 39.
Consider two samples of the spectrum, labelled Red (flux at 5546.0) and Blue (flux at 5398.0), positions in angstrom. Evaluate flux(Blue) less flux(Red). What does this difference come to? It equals -2.8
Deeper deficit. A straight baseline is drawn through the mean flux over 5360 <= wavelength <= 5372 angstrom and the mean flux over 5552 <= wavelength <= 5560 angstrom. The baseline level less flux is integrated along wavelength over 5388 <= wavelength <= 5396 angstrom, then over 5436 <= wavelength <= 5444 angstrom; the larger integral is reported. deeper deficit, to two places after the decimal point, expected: 3.64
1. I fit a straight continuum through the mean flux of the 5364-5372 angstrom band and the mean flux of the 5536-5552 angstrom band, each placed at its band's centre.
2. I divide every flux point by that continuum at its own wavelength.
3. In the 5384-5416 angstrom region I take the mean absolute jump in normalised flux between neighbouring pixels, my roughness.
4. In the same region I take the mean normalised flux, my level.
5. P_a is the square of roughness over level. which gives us 0.012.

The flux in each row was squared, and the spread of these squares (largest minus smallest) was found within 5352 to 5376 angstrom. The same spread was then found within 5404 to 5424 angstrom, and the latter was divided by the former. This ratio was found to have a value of 1.1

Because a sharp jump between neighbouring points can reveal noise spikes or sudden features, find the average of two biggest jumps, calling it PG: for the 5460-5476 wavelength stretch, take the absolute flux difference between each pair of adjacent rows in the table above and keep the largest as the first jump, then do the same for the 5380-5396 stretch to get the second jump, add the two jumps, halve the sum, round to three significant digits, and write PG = 1.28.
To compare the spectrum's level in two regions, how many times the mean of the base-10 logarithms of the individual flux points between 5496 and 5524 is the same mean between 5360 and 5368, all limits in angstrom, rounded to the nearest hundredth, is 1.00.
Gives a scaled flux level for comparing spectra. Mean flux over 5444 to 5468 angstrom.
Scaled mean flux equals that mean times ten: 143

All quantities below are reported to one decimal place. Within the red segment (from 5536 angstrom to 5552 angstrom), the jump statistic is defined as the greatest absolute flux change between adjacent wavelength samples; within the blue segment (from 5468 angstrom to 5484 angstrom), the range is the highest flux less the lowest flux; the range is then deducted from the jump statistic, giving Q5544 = 0.5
